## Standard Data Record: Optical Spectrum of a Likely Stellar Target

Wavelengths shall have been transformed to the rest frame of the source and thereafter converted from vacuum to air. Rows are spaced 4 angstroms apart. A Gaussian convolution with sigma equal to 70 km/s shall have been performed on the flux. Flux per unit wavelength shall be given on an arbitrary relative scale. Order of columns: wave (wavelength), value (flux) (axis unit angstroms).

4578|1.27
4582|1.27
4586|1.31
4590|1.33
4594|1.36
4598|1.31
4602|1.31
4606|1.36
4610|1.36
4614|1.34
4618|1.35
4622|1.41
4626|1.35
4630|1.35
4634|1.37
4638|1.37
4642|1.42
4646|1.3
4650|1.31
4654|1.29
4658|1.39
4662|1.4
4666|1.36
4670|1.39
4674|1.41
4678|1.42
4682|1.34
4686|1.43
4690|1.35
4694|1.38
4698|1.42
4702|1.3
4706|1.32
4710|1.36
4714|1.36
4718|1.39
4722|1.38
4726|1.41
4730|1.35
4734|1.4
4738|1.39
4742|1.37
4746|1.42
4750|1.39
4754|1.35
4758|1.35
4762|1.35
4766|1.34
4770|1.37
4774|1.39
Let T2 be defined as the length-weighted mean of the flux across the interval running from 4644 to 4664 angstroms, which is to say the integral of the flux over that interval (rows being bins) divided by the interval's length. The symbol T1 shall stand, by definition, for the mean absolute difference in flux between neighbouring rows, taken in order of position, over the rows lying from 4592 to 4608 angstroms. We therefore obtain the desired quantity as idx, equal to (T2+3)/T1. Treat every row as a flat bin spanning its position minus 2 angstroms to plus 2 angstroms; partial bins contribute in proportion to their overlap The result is 130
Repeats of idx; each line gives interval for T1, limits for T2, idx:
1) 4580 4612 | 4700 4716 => 160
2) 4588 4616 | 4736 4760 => 175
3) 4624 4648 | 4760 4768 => 114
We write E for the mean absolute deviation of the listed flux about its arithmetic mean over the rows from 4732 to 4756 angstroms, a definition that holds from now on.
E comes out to 0.018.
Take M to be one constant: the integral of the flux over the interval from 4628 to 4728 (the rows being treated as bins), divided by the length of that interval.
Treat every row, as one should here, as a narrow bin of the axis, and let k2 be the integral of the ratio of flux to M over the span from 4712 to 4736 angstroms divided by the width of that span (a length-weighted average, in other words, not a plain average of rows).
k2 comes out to 1.01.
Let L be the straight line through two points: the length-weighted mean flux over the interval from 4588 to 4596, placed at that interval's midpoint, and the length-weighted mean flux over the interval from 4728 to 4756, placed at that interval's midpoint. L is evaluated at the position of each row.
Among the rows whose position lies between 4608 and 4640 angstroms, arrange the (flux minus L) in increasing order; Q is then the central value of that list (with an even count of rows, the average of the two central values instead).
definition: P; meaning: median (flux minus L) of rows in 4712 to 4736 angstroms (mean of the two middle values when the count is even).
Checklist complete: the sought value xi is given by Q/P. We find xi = 0.5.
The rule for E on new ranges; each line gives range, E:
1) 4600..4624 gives 0.022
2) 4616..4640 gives 0.017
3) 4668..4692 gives 0.030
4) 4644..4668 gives 0.042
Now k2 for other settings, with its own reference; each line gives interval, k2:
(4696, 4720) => 0.99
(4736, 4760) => 1.01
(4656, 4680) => 1.02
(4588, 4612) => 0.98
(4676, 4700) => 1.02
